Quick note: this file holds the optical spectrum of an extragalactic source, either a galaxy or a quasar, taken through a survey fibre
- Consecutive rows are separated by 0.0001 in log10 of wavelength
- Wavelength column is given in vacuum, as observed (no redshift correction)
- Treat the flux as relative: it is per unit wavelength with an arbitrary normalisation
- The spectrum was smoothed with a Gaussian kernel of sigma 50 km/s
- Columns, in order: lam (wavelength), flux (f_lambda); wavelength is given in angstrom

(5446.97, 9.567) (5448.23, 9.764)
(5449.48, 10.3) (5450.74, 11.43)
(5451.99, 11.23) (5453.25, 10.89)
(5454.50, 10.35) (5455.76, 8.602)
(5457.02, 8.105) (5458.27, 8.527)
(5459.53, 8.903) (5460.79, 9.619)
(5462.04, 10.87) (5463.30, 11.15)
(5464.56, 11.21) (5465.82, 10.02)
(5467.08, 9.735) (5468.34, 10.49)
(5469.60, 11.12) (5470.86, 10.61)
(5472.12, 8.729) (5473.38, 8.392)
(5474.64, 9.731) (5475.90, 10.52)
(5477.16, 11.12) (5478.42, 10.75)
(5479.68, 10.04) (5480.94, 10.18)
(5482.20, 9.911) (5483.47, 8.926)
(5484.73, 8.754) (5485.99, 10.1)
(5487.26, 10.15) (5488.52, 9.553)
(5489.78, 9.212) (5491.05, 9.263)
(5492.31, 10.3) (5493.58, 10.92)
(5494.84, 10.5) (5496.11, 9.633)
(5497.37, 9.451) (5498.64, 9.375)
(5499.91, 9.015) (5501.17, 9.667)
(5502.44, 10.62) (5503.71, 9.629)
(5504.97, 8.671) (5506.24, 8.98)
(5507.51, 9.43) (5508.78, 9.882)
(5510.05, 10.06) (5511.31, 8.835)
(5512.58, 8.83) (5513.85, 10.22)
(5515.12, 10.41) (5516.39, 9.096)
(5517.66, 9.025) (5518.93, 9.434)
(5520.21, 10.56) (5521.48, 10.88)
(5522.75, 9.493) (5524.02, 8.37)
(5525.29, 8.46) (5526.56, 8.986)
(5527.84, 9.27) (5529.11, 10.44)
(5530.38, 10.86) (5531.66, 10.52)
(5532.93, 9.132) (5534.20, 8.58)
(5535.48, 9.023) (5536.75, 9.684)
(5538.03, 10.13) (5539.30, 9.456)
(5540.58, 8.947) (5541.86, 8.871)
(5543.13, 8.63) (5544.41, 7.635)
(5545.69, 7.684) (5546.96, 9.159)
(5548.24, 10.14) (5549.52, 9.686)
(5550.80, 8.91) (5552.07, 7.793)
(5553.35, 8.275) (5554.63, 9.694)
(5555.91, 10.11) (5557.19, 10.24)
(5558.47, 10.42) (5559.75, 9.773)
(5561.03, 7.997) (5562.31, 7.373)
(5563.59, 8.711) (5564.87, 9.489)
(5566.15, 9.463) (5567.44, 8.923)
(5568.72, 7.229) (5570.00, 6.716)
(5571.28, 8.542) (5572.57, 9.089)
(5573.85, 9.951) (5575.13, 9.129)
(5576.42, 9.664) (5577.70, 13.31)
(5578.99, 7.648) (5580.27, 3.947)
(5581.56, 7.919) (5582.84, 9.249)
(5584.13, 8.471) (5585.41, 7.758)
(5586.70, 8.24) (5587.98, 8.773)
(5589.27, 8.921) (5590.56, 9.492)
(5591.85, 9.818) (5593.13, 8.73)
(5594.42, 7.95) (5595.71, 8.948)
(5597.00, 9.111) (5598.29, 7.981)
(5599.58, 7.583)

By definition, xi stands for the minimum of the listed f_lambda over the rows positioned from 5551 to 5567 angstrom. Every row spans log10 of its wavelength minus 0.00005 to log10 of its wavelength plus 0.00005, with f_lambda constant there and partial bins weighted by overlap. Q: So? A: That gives 7.373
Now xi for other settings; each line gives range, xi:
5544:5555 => 7.635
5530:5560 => 7.635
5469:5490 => 8.392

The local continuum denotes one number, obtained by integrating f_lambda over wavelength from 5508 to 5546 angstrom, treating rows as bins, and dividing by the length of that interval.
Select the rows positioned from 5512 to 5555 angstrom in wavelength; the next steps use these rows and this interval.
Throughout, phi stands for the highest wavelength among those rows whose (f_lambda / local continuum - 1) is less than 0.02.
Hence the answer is 5553.35 angstrom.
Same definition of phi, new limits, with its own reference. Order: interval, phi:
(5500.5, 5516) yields 5512.58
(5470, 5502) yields 5499.91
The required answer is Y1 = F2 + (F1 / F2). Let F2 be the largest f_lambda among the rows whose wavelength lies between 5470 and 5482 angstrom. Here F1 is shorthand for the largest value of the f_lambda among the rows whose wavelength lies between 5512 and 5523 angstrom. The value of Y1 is 12.1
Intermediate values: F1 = 10.88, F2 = 11.12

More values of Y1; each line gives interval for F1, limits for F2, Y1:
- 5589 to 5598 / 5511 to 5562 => 11.8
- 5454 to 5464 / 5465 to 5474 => 12.1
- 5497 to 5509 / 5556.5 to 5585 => 14.1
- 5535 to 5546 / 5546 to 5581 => 14.1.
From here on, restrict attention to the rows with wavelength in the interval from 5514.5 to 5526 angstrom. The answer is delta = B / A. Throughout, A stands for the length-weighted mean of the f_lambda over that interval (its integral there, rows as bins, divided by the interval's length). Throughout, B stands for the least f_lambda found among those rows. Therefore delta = 0.88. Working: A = 9.52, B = 8.37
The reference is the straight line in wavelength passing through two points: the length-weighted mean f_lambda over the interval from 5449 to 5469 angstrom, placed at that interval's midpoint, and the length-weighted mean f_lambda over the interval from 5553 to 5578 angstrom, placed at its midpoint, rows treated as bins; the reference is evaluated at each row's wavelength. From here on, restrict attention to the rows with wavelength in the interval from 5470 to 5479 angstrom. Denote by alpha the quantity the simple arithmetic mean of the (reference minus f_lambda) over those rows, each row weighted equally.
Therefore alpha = -0.03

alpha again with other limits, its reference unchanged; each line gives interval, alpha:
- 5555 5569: 0.12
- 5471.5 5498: 0.05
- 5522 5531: 0.09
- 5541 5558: 0.31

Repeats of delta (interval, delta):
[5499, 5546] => 0.81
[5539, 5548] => 0.88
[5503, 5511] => 0.92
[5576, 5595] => 0.46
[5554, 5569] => 0.79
